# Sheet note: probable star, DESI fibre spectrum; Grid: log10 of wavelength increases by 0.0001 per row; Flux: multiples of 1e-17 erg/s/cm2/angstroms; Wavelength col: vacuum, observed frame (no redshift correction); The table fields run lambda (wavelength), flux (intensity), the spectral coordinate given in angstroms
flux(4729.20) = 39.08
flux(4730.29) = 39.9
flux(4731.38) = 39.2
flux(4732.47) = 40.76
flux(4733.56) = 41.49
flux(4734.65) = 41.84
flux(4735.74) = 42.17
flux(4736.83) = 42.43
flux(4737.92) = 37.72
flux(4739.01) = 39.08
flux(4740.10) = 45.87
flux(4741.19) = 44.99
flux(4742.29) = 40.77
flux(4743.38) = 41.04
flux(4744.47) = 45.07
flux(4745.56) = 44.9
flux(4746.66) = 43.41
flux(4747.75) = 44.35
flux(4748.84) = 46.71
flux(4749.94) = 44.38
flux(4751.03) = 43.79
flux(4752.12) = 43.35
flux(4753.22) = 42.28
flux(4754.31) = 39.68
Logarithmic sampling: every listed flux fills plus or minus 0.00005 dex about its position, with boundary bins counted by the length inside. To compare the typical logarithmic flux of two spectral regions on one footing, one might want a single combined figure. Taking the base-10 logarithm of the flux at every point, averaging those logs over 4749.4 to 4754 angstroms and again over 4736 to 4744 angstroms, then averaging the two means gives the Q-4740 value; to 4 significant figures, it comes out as 1.629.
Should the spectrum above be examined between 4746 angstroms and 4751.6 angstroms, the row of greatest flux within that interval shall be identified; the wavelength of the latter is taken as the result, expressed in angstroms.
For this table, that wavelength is 4748.84 angstroms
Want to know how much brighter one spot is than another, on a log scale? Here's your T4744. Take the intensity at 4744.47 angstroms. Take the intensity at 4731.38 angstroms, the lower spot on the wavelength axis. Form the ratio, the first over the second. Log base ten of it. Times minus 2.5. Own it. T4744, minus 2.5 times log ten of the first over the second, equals -0.15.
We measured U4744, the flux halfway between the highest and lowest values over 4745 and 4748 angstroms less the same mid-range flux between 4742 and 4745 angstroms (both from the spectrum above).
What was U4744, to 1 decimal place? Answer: 1.2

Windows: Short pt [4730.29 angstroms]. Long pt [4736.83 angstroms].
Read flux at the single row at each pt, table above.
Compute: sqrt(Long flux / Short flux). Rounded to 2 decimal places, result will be 1.03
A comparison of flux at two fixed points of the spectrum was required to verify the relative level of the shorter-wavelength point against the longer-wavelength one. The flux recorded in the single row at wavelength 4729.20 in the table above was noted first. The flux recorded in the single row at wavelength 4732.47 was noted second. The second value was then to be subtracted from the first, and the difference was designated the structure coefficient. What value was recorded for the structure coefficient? -1.7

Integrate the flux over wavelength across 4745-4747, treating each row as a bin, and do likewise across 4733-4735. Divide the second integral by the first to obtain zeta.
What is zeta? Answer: 0.94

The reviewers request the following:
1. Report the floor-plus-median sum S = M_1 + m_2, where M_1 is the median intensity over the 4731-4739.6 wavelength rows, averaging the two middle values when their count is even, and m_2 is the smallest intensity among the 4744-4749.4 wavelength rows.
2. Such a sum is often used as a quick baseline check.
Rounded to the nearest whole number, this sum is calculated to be 85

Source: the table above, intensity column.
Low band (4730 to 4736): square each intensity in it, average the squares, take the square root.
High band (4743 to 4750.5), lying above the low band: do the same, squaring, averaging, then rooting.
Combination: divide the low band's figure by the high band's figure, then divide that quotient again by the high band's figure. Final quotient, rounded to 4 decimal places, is 0.0208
